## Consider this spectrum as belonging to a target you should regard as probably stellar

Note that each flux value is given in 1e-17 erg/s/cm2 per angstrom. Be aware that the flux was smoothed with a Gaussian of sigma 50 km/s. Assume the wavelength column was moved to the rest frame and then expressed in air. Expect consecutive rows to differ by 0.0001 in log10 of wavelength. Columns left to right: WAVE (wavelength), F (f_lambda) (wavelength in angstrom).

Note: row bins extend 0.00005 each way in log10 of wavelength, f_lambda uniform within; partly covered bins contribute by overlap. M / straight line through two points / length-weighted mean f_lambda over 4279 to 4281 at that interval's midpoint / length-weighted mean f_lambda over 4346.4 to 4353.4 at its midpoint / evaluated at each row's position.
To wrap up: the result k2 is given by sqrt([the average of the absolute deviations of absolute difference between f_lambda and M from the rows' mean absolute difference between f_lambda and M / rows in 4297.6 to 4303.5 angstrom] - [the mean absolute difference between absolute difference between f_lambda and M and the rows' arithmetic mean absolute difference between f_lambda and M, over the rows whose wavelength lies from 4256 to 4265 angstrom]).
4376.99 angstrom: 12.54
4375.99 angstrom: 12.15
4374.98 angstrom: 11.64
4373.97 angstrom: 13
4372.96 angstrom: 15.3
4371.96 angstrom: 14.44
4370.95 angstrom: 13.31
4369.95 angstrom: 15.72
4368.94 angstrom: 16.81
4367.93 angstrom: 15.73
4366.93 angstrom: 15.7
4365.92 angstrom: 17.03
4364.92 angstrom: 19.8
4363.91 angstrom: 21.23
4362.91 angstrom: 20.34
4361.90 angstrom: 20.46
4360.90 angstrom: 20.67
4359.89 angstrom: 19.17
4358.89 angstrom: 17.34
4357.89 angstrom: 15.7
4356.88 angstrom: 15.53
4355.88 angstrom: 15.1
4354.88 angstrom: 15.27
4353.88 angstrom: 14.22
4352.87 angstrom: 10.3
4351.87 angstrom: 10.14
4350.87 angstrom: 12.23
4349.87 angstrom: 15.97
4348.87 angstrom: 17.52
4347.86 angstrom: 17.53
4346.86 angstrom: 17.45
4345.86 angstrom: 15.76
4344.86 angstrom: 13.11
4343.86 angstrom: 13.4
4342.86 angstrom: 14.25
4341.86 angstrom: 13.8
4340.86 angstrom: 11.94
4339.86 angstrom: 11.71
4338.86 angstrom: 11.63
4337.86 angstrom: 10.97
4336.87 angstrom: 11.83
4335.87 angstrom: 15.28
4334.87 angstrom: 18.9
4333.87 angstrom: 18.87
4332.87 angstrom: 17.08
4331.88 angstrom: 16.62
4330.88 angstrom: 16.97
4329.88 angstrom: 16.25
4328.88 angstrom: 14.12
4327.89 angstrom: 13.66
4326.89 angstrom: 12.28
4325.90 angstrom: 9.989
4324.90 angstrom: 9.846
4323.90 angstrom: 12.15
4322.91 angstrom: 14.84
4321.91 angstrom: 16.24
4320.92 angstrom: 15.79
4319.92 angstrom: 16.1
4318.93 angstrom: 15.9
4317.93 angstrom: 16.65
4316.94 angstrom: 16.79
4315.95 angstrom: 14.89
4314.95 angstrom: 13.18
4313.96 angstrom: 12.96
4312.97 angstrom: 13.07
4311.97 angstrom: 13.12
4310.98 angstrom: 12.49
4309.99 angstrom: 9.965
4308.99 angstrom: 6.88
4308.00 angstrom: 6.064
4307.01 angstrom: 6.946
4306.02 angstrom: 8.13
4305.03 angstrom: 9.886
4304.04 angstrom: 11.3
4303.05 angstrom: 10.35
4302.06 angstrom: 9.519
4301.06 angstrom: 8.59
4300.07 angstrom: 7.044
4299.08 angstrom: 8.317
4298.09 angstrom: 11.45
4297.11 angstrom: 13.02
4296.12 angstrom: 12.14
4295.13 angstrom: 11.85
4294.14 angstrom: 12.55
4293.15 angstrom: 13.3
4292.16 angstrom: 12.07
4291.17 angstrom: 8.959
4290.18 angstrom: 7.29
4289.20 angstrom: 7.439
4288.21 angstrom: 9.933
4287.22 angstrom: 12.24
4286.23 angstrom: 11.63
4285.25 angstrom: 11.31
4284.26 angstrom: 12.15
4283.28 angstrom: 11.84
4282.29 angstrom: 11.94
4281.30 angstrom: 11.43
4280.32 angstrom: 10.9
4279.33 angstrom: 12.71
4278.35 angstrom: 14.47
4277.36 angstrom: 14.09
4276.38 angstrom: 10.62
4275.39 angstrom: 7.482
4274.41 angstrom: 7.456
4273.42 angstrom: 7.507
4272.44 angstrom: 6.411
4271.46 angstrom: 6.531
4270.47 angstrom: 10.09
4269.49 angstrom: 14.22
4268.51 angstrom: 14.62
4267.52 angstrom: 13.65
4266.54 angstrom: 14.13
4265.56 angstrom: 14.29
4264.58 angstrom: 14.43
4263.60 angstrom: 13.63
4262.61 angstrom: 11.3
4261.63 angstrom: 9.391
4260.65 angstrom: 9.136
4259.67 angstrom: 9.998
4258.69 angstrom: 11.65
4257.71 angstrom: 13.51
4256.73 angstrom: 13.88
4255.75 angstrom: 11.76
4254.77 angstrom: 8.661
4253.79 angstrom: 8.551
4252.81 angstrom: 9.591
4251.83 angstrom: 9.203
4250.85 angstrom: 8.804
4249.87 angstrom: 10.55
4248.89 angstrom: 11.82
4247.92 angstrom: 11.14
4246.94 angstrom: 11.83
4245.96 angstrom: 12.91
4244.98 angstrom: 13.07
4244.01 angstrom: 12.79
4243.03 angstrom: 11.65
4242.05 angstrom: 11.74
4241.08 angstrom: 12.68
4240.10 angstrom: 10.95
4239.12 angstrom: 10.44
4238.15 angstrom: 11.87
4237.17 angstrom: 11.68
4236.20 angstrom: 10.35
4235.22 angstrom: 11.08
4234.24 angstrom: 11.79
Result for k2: 0.55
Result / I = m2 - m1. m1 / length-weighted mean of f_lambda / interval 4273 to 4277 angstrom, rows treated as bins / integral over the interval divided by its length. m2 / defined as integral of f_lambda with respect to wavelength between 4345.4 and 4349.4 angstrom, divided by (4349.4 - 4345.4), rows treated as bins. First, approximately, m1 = 8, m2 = 17.0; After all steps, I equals 9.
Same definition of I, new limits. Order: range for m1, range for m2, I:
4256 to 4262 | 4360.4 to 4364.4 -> 9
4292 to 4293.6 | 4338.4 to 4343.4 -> 0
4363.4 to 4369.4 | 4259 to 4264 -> -7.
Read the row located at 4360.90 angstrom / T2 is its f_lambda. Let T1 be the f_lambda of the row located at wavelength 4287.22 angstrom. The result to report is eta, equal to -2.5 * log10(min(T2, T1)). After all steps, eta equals -2.72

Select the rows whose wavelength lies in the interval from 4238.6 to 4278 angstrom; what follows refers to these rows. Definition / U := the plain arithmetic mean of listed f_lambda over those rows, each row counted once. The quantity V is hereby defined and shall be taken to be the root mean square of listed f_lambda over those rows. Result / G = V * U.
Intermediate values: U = 11.2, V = 11.4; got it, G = 127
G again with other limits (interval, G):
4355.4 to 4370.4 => 318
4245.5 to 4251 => 126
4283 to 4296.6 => 124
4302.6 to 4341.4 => 177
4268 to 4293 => 116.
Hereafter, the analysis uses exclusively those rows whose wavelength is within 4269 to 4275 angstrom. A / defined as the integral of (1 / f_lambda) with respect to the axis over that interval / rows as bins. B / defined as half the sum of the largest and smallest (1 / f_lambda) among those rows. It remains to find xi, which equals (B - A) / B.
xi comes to -5.6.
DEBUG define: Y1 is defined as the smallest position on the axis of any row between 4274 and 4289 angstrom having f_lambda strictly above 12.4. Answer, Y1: 4277.36 angstrom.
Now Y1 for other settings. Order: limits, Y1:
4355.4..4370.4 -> 4355.88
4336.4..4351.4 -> 4341.86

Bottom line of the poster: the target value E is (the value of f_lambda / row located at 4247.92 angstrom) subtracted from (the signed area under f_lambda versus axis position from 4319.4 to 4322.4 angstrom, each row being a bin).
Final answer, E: 37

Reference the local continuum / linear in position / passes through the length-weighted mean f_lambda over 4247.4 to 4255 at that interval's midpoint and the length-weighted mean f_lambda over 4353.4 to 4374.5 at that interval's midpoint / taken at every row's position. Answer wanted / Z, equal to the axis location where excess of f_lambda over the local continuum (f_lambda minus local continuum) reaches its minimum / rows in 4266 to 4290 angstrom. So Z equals 4289.20 angstrom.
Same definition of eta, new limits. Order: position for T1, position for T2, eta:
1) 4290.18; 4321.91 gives -2.16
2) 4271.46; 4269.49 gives -2.04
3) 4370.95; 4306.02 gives -2.28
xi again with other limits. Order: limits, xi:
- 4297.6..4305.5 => -6.4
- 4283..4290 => -5.2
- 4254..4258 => -2.8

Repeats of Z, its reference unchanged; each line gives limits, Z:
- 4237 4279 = 4272.44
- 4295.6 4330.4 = 4308.00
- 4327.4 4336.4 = 4327.89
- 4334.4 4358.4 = 4351.87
